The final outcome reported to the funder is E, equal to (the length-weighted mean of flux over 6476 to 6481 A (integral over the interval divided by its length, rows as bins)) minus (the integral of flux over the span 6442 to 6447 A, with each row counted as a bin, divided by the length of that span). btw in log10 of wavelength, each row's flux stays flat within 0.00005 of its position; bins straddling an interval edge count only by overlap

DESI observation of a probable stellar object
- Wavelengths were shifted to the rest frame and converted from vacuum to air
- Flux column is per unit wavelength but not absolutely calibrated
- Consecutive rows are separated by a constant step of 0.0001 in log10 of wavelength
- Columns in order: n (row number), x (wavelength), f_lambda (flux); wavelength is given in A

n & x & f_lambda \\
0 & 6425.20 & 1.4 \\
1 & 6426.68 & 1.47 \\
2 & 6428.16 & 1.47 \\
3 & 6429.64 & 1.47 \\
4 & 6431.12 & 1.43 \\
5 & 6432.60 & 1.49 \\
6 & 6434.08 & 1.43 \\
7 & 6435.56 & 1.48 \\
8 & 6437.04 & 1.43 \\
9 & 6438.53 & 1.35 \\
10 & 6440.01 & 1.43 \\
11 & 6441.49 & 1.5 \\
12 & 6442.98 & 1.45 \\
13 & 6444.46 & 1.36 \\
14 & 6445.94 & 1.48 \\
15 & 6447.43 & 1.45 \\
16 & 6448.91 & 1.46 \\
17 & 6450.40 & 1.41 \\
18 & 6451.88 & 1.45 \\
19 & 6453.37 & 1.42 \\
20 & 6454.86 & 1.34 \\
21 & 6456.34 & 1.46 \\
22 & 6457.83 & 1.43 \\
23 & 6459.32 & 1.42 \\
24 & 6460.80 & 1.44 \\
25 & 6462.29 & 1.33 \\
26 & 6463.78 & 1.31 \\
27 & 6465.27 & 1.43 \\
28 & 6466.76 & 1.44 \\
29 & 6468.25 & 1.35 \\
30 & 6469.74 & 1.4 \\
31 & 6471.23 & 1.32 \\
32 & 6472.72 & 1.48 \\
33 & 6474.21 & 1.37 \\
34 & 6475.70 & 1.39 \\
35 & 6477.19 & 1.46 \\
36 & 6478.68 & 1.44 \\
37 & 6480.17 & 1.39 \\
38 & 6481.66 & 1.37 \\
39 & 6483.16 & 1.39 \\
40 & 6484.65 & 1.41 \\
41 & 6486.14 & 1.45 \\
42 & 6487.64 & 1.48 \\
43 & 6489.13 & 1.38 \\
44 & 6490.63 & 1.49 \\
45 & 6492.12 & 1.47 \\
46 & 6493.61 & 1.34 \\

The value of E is -0.006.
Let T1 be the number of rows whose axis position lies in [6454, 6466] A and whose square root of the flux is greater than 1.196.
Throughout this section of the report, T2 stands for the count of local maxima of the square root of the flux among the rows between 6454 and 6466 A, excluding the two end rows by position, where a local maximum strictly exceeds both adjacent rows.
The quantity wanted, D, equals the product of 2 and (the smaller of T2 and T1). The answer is 4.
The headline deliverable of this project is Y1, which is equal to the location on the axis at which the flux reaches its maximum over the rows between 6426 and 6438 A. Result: 6432.60 A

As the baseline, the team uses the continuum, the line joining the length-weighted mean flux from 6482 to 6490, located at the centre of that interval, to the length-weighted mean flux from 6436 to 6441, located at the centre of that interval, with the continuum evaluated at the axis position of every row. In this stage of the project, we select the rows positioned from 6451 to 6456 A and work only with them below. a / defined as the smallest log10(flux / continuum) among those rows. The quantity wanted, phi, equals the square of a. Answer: 0.0006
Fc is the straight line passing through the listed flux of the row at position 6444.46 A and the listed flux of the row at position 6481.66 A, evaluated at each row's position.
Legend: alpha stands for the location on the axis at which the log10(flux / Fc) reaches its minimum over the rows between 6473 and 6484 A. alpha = 6481.66 A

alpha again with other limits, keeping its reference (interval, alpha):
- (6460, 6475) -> 6463.78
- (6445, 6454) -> 6450.40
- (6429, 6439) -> 6438.53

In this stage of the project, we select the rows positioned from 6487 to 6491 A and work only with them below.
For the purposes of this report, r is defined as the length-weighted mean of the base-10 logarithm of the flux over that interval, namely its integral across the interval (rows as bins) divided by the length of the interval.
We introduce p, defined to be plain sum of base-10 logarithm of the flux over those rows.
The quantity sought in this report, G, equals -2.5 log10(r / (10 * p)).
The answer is 3.703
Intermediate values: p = 0.48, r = 0.160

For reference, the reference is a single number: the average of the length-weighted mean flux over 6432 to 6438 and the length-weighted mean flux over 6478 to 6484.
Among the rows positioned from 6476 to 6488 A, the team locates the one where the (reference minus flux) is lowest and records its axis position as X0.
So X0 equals 6487.64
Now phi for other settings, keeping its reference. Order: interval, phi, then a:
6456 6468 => 0.0011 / -0.034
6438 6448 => 0.0004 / -0.020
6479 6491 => 0.0002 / -0.015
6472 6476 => 0.0002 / -0.015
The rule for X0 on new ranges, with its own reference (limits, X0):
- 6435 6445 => 6441.49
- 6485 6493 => 6490.63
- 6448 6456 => 6448.91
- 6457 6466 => 6460.80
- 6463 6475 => 6472.72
